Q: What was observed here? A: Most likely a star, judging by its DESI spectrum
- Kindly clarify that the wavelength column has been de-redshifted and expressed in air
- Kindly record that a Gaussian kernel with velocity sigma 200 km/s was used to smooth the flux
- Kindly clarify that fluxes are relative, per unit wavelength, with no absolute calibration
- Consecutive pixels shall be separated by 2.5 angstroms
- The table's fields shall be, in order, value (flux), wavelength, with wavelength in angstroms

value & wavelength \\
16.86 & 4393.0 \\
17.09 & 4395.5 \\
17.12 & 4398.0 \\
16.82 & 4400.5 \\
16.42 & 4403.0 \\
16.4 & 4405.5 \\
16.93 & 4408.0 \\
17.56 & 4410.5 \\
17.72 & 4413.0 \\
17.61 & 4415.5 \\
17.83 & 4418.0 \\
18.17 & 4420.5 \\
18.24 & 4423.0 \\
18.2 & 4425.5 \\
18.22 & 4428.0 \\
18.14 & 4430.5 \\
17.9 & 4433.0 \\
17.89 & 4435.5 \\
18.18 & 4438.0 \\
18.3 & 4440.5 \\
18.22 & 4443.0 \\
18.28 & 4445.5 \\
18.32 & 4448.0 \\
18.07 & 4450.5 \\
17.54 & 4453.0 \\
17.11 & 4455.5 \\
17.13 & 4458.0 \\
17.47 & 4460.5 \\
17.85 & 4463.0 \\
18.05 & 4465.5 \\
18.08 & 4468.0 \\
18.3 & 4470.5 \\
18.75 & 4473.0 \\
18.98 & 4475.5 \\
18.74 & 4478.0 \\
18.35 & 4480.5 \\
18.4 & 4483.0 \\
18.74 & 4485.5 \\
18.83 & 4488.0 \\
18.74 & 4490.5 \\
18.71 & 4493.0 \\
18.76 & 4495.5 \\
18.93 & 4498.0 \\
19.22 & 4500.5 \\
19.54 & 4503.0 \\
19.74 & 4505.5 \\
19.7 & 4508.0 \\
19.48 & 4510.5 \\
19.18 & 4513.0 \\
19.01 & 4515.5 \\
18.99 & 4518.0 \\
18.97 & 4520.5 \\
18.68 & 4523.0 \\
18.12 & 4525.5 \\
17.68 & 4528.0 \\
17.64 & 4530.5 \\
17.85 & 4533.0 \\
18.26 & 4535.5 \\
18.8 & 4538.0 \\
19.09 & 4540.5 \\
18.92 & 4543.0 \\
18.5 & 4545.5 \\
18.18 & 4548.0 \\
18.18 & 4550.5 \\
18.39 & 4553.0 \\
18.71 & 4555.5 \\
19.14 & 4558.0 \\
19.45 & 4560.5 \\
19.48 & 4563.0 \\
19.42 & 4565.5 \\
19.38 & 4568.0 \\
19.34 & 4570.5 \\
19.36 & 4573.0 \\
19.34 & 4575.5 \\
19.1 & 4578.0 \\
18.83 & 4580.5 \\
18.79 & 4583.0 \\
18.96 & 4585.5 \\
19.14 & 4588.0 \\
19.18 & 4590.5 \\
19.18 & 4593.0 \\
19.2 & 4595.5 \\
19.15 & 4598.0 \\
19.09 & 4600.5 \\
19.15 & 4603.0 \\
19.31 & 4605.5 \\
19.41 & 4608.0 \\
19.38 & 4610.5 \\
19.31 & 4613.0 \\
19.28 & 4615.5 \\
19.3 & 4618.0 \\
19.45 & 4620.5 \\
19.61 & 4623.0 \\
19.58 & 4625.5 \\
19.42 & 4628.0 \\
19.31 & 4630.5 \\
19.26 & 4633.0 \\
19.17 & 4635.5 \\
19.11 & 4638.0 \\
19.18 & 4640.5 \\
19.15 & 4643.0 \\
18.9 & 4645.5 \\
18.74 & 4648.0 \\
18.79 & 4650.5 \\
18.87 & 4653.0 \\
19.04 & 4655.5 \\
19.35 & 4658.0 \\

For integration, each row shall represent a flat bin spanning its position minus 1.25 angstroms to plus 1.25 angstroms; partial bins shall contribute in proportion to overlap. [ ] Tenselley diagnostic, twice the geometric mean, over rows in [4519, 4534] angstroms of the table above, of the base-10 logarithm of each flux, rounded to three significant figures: 2.52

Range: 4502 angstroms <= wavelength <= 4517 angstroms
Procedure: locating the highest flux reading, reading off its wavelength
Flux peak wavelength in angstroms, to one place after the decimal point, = 4505.5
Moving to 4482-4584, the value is 4505.5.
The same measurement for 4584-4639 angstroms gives 4623.0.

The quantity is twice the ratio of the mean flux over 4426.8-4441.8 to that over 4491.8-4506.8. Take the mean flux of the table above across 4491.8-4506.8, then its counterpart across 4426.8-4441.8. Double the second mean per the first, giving 1.89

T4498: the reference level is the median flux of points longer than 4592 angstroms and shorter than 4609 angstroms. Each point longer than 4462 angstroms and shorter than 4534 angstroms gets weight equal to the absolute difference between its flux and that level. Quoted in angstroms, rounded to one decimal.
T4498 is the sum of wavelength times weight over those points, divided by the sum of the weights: 4498.2 angstroms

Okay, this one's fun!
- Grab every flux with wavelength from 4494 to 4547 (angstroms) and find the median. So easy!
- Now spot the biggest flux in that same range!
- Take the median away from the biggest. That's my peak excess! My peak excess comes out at 0.81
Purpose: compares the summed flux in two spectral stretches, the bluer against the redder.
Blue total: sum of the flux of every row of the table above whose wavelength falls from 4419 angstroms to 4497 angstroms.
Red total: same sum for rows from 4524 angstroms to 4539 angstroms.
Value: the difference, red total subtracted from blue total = 456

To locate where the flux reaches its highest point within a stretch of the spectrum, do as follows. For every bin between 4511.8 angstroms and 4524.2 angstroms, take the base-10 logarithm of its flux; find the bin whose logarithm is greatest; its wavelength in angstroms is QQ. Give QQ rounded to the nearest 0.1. 4513.0 angstroms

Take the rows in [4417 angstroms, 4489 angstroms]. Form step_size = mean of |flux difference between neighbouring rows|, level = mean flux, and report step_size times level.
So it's 3.6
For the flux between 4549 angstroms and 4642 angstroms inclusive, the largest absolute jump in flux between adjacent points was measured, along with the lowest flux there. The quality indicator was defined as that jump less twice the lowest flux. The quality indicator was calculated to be -35.9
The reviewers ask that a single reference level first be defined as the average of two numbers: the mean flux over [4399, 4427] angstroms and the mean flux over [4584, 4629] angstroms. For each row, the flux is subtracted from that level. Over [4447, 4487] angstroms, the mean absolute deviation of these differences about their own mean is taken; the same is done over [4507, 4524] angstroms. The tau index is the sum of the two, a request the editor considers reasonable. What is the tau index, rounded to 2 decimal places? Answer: 0.72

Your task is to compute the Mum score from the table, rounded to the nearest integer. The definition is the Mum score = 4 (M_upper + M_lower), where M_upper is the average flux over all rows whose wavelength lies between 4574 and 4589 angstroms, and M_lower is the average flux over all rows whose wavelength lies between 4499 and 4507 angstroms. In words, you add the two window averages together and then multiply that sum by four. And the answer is 154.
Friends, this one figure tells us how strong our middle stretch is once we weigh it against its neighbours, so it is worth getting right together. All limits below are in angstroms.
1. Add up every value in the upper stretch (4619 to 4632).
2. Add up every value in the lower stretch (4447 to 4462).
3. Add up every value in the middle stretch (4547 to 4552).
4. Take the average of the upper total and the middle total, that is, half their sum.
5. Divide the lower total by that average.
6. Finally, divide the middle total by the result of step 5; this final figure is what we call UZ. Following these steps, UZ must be 23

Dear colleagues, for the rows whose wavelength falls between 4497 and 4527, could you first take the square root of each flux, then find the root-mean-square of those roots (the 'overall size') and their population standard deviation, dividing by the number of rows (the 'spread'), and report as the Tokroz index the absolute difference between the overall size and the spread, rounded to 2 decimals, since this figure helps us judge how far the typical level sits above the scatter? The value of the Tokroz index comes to 4.32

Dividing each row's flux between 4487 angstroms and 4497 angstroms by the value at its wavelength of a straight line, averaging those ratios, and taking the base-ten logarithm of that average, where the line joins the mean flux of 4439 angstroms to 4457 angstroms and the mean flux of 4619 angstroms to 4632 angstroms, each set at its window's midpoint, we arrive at 0.010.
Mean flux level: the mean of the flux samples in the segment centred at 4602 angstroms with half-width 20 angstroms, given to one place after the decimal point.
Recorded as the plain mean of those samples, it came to 19.2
